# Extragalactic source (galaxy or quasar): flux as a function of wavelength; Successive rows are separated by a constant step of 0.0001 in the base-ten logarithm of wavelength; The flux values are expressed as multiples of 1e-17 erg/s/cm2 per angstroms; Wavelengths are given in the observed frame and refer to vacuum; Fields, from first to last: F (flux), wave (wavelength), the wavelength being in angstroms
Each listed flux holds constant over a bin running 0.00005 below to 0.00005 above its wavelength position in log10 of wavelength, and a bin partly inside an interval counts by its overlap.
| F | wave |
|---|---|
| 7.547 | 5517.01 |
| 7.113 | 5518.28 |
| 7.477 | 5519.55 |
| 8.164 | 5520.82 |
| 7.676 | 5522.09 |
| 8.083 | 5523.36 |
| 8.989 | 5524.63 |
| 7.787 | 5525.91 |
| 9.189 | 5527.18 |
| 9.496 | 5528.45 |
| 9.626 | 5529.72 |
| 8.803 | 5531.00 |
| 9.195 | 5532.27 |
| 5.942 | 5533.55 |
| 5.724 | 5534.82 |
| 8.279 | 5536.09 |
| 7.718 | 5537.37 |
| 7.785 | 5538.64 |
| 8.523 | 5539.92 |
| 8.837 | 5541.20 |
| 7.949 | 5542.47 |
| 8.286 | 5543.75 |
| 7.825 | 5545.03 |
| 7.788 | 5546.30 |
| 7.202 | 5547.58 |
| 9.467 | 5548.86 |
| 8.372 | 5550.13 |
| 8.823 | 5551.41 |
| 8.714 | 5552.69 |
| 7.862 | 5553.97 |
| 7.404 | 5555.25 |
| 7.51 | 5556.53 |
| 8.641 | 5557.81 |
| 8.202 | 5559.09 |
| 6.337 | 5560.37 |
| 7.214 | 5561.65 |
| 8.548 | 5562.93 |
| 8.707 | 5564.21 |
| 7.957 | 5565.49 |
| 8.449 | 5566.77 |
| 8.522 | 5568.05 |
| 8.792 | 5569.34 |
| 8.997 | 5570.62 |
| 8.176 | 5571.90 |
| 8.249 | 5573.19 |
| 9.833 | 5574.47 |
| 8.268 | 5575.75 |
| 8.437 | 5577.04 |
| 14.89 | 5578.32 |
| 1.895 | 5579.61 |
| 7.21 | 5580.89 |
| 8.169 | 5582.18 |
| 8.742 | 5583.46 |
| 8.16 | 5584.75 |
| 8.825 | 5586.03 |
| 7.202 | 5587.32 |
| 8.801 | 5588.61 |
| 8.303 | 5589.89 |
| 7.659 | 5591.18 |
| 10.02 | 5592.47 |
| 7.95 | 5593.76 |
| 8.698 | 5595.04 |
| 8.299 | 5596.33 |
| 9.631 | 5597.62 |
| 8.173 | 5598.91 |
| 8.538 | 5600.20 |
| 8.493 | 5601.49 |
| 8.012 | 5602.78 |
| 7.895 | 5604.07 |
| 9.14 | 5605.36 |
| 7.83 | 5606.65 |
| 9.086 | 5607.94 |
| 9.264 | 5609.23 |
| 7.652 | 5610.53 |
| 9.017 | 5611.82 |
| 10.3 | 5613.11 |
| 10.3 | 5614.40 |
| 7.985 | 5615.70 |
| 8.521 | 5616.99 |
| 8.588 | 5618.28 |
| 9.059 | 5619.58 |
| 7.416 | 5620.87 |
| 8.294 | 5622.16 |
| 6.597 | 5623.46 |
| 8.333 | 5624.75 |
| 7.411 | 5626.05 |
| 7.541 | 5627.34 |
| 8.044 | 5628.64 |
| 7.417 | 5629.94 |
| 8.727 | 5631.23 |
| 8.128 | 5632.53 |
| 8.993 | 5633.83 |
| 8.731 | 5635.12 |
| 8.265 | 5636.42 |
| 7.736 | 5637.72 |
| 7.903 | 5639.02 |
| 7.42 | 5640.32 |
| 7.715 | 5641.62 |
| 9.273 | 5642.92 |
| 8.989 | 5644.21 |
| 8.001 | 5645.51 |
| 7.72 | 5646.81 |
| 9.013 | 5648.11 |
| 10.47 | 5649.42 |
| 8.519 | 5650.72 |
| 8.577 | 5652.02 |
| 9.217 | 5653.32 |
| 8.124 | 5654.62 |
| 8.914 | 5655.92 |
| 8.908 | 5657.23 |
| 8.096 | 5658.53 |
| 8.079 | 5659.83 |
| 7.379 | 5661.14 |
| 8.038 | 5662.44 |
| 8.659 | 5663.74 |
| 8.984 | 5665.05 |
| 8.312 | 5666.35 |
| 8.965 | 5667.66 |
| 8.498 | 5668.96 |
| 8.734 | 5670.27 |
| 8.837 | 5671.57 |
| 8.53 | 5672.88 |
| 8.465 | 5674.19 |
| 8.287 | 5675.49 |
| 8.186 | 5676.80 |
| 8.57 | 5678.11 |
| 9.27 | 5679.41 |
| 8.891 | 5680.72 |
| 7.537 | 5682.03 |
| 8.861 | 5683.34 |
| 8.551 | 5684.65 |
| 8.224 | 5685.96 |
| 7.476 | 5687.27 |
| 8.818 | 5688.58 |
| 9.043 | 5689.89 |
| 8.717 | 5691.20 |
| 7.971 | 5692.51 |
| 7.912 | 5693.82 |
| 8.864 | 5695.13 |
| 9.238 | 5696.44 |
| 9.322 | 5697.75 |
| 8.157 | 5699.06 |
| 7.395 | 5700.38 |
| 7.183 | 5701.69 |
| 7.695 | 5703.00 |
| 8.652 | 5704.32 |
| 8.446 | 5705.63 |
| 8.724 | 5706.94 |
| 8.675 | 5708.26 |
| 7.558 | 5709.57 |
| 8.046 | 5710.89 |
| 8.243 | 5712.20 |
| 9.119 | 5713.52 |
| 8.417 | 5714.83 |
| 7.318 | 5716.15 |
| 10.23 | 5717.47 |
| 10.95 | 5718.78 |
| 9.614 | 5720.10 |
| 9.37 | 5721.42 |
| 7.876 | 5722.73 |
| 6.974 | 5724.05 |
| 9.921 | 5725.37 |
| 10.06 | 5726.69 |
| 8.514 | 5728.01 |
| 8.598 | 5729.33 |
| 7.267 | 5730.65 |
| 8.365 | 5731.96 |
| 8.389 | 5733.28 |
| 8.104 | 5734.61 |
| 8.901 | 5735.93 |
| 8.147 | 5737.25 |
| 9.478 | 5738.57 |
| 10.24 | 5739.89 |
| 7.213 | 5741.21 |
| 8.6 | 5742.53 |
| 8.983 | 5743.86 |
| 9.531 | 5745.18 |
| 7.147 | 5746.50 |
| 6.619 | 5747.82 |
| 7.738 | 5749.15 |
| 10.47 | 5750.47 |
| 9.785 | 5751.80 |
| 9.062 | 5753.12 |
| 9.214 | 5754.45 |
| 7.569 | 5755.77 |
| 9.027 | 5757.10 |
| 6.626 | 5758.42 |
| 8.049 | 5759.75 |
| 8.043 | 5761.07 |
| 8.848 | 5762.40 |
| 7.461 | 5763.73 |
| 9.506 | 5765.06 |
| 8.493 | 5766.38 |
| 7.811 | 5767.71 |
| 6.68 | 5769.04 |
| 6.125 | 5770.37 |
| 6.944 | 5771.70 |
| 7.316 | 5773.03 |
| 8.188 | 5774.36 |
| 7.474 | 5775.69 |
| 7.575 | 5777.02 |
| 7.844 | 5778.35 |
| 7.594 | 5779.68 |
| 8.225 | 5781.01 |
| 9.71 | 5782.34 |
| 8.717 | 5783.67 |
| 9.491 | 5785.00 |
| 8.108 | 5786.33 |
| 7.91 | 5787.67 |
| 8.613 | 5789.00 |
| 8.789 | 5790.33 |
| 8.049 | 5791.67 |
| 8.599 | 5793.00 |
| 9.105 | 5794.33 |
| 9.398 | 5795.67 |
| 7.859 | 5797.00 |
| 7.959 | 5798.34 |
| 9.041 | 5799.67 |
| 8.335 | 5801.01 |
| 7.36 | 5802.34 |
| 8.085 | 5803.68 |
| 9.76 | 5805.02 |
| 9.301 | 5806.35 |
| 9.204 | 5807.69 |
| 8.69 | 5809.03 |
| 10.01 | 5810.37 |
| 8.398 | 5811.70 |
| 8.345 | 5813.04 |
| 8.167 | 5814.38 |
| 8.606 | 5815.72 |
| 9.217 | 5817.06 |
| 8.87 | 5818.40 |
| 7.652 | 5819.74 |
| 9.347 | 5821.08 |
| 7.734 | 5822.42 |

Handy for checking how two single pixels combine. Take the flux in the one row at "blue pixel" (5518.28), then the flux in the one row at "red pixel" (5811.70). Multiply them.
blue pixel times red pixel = 60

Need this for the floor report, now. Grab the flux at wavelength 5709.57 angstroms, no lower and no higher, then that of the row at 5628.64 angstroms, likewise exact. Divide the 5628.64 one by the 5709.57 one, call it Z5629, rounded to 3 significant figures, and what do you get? 1.06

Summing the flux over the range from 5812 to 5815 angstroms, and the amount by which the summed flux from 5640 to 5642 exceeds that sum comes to -1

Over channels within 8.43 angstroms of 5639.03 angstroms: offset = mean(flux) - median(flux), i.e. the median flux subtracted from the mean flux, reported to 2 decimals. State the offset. 0.15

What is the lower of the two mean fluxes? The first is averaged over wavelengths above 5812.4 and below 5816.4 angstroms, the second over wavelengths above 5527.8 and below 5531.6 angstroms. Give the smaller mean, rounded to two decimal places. 8.37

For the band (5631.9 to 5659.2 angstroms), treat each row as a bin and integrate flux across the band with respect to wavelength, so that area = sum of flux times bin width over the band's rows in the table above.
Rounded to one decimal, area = 232.3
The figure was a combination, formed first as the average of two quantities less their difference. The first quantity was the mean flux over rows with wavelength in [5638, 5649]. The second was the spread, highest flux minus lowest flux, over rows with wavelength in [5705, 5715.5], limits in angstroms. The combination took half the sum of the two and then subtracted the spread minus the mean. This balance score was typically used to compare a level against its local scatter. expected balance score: 11.6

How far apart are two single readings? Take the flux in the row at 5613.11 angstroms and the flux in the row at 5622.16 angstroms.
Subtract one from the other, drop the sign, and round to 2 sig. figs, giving 2.0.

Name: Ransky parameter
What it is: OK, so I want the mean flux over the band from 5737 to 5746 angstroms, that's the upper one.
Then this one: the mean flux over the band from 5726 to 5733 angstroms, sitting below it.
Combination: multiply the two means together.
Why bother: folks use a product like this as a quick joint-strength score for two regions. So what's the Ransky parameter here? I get 76.1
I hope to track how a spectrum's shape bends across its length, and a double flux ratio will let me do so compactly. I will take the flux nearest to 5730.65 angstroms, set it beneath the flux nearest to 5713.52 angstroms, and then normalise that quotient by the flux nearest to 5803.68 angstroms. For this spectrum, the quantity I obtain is 0.155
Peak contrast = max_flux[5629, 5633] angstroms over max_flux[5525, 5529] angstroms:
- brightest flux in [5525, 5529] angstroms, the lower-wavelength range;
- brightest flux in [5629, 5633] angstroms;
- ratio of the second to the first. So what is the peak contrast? 0.92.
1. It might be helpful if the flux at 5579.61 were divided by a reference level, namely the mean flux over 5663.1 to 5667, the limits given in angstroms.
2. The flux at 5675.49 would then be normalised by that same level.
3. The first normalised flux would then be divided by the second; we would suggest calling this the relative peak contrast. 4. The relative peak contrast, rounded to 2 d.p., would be 0.23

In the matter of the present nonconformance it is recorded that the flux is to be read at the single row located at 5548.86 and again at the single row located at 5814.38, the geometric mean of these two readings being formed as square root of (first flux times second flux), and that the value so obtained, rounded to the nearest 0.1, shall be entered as 8.8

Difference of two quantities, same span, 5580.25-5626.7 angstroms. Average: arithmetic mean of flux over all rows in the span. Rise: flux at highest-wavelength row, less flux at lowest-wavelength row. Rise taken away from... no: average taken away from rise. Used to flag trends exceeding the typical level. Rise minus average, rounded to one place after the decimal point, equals -8.2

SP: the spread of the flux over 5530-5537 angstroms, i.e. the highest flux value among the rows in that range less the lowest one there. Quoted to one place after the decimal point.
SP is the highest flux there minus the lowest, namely 3.5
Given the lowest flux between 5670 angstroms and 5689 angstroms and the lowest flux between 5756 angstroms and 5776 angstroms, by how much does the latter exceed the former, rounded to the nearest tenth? -1.4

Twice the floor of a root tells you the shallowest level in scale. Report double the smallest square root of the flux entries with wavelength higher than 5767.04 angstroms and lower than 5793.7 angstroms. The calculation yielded 4.95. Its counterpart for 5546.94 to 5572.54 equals 5.03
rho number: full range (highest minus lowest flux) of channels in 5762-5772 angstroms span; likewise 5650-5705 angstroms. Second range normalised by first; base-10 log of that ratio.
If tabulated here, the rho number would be -0.20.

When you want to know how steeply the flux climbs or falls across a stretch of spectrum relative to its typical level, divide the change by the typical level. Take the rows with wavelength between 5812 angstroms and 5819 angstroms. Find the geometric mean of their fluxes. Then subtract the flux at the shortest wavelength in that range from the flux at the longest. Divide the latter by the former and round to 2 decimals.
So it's 0.06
